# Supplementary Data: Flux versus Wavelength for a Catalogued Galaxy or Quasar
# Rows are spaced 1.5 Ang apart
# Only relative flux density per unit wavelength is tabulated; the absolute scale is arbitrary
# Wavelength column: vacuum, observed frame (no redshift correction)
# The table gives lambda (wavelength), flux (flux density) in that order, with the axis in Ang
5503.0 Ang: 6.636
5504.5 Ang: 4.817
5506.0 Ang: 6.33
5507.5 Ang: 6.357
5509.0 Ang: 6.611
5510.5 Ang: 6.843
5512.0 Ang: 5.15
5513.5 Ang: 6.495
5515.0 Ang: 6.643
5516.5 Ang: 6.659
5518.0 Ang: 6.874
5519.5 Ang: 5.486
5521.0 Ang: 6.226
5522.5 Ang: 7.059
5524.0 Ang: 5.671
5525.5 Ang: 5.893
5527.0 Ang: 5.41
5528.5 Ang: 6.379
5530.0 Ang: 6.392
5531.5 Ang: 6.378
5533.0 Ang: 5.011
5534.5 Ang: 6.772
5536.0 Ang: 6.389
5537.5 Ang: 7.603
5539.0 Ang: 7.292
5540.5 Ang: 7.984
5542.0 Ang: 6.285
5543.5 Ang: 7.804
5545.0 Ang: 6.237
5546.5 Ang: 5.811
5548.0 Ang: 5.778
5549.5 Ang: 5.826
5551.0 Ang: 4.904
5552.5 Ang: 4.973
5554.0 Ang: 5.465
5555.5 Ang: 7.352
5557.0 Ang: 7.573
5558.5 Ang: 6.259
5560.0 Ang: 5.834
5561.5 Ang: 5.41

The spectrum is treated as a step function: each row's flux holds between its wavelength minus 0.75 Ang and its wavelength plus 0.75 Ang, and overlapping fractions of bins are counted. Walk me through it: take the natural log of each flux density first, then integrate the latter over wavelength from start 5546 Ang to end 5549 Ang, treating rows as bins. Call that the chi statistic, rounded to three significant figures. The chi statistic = 5.27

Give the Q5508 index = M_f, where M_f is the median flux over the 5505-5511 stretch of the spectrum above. 6.5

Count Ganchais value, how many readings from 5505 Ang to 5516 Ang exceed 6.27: 6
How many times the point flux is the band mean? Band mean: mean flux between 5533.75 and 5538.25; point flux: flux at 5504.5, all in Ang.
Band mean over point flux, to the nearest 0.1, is 1.4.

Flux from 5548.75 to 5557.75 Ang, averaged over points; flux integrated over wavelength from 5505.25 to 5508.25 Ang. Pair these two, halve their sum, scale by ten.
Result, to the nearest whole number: 125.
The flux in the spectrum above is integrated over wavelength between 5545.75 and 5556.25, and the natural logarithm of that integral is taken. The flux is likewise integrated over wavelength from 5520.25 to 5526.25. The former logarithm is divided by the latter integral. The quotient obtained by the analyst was 0.11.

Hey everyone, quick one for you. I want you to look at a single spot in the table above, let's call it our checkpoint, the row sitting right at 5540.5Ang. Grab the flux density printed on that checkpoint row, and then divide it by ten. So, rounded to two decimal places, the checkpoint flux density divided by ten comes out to 0.80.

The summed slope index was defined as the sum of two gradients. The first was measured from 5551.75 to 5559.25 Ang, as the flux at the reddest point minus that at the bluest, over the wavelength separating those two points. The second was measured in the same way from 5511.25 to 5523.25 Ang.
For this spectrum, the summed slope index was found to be 0.4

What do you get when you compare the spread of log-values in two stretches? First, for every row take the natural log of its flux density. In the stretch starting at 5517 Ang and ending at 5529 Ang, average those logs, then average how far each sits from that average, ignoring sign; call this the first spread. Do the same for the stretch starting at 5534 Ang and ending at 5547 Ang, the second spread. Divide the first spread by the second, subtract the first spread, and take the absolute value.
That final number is 0.77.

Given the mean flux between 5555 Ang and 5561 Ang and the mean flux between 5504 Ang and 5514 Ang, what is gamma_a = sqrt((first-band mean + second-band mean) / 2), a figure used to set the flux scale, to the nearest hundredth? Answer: 2.53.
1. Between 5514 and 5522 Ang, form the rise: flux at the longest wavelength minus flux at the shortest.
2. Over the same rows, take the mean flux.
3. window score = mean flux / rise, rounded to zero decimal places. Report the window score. -15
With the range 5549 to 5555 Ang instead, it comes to -15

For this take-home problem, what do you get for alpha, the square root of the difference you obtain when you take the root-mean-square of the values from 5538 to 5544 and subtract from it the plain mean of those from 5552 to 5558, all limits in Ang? 1.0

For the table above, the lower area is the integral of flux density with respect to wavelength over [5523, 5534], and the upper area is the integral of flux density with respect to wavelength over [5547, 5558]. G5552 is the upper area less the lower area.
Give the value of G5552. 1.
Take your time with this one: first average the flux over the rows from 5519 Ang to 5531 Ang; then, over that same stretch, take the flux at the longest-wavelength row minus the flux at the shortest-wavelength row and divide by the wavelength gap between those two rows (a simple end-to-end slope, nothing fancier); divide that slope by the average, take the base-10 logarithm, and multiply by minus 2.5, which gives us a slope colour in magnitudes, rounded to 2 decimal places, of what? 4.62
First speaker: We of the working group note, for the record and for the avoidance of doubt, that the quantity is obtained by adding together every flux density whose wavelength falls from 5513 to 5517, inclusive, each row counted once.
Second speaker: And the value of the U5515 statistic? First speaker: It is 20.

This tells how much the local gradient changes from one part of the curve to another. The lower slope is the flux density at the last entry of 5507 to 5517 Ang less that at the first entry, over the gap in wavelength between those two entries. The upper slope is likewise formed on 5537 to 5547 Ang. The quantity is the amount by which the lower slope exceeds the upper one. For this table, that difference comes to 0.23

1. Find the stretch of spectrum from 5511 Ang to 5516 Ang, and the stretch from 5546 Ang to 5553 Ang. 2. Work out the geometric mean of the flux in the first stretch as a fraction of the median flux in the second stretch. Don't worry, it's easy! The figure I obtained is 1.05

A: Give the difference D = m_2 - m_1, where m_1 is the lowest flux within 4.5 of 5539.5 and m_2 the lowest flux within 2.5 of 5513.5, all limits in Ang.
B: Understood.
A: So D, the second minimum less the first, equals -1.1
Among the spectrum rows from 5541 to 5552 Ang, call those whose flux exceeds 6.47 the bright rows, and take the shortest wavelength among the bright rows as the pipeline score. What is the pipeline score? 5543.5 Ang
